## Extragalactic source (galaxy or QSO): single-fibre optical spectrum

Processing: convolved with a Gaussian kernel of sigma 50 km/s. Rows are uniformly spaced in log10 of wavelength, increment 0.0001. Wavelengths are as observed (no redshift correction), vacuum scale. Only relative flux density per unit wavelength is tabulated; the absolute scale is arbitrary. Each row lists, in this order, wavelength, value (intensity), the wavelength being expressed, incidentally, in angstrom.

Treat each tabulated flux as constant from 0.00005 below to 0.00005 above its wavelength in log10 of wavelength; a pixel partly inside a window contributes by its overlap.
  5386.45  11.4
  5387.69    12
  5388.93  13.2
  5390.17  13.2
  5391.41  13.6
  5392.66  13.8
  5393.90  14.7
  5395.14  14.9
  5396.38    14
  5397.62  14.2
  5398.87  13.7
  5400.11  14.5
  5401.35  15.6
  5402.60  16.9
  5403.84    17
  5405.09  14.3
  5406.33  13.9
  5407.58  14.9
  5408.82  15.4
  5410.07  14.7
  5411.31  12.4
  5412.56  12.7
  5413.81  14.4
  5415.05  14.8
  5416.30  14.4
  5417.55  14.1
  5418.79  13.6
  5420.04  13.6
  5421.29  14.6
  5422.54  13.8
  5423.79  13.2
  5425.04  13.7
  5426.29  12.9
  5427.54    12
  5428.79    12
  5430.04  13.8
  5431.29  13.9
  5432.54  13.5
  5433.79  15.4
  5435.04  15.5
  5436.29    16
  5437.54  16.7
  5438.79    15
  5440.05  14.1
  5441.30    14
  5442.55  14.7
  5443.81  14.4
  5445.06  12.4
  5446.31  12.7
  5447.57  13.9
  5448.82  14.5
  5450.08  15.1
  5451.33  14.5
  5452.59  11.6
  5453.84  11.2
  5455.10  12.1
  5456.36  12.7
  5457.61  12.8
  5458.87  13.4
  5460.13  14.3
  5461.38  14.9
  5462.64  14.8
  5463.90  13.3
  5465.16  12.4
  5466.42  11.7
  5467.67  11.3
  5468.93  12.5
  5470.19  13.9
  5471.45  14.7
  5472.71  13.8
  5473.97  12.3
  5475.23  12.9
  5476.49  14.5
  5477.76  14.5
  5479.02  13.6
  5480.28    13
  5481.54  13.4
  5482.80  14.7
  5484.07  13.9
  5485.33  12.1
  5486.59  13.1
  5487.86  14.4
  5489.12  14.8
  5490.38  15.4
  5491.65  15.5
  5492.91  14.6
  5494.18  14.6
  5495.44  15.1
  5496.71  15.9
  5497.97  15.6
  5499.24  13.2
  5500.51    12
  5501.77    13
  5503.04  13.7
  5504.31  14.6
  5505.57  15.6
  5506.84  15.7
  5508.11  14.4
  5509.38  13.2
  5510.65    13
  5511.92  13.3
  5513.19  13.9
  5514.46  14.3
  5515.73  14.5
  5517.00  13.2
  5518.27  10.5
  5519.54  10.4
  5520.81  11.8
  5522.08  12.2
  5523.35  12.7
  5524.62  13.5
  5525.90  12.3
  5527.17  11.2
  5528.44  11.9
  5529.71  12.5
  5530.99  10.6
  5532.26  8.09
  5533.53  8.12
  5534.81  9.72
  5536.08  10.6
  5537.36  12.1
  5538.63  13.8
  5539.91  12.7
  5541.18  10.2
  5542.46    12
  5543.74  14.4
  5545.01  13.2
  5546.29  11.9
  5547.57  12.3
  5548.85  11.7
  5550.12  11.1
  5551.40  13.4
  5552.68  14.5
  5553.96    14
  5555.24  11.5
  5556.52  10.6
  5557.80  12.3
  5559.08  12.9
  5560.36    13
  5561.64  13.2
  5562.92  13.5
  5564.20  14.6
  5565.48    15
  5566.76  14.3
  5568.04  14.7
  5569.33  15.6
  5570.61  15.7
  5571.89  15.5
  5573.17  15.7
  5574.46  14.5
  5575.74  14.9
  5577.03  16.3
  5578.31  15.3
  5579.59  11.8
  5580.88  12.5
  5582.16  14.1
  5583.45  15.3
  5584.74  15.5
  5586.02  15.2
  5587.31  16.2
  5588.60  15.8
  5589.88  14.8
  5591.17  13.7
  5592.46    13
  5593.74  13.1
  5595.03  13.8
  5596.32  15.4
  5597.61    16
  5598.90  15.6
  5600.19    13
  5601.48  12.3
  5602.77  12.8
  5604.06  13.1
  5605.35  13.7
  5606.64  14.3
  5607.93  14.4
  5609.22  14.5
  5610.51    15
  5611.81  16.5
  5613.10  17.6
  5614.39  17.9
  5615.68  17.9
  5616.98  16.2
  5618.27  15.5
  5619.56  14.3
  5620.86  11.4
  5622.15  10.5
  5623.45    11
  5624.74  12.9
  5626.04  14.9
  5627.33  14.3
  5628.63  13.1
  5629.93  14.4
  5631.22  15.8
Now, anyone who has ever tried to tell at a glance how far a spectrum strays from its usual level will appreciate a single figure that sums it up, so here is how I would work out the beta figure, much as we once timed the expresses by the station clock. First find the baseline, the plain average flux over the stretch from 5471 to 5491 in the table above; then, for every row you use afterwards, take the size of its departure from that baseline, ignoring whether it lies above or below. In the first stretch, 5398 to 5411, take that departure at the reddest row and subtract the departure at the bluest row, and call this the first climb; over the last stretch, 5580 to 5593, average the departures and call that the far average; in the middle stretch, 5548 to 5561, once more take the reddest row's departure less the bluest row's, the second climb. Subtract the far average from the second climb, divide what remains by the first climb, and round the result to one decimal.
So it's -3.3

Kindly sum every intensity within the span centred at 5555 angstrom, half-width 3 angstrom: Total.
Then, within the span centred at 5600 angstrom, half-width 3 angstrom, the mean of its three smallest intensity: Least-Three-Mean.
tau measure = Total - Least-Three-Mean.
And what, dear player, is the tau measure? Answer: 50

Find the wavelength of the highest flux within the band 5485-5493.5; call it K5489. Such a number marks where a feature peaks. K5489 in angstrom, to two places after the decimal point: 5491.65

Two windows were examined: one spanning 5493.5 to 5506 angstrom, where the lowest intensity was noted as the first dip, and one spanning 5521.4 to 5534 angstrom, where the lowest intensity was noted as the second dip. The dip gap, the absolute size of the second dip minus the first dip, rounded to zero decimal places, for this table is 4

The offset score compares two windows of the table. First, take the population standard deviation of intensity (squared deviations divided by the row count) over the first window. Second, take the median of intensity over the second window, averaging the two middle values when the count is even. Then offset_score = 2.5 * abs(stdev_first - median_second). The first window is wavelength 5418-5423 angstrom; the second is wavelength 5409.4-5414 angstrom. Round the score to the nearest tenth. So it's 32.8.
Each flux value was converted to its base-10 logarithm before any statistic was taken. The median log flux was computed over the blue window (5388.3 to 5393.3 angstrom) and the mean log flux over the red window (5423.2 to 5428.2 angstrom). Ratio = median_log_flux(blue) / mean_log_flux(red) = 1.01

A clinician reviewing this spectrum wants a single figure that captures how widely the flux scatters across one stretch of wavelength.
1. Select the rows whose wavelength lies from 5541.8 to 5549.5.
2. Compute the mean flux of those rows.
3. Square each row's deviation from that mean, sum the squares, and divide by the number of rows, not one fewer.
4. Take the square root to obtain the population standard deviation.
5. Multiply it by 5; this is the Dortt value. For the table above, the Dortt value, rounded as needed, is 5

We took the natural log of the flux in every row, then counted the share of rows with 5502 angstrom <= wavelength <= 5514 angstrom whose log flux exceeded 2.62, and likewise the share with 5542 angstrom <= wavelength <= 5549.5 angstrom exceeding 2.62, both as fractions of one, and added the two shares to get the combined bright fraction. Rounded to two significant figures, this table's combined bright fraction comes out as 0.72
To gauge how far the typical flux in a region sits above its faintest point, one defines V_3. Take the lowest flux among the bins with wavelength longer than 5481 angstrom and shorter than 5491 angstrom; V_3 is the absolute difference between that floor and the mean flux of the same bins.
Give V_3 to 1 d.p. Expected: 1.9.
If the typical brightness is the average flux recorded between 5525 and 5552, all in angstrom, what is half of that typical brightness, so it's 5.8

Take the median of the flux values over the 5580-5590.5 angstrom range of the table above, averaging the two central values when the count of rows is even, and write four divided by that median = 0.262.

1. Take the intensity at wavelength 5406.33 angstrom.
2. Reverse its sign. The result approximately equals -14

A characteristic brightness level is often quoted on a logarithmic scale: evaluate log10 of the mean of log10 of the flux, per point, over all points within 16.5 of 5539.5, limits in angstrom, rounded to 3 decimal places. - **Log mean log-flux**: 0.030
